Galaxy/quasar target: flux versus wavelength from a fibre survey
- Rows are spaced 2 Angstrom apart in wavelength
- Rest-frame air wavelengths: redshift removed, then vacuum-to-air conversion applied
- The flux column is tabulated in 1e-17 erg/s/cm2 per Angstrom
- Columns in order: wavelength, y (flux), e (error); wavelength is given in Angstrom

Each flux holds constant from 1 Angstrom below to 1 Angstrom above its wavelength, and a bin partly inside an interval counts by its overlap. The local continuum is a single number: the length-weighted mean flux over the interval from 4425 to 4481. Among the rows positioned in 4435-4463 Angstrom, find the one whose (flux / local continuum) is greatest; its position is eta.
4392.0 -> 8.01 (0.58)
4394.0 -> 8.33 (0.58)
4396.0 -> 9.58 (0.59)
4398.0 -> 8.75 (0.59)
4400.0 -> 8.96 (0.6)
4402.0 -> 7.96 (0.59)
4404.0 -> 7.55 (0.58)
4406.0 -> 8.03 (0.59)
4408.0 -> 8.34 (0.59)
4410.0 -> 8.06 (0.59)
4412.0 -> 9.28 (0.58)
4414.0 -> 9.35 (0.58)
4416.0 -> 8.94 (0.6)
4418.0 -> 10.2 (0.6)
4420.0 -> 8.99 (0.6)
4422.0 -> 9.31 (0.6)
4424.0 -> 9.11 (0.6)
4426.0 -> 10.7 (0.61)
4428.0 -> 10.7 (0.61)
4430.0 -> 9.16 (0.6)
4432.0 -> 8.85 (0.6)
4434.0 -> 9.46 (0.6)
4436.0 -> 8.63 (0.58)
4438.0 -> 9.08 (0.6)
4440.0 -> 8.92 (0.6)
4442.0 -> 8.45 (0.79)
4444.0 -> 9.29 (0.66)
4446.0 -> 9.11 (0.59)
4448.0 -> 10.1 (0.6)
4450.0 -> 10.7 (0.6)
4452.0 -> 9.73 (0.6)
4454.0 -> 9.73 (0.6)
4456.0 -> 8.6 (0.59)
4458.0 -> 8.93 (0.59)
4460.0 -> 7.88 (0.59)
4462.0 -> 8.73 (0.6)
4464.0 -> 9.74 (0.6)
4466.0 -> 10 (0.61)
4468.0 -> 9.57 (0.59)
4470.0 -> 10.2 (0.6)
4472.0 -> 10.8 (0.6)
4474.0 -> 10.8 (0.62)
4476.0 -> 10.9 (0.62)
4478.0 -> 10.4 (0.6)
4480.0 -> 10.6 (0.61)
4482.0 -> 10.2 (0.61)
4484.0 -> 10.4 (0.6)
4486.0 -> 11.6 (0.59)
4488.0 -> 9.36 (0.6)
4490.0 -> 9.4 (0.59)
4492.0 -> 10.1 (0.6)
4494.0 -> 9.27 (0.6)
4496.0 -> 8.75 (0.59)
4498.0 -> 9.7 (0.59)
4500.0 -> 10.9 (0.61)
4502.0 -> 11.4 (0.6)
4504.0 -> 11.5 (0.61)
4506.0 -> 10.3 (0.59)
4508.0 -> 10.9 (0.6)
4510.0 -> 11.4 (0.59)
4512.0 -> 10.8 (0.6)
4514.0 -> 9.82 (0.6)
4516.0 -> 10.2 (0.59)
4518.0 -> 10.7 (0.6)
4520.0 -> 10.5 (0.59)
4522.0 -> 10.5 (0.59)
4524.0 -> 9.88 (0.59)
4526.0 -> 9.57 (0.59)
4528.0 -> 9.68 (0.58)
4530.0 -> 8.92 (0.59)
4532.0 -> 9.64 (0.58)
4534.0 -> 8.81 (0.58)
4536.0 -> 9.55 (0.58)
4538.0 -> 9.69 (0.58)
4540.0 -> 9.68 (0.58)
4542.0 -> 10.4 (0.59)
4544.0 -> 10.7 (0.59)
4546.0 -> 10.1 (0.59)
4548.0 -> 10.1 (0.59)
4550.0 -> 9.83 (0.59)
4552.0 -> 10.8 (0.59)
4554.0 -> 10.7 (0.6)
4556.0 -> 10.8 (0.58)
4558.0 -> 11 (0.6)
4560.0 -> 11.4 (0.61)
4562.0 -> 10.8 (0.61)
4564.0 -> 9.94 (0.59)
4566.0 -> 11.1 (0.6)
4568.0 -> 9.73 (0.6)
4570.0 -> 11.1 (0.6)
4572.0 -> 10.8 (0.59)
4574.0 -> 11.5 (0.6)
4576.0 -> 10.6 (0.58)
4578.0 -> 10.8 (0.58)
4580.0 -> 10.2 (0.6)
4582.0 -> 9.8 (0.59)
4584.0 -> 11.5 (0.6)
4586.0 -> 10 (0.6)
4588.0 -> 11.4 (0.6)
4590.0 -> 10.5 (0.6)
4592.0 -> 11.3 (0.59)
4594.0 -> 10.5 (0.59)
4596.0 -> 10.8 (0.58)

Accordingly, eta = 4450.0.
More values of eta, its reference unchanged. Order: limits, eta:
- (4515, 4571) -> 4560.0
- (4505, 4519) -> 4510.0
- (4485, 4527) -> 4486.0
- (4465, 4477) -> 4476.0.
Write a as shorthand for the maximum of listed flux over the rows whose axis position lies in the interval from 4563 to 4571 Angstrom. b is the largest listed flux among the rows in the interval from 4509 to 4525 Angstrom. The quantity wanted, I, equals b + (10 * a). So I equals 122.4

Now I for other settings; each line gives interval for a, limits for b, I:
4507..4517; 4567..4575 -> 125.5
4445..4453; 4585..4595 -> 118.4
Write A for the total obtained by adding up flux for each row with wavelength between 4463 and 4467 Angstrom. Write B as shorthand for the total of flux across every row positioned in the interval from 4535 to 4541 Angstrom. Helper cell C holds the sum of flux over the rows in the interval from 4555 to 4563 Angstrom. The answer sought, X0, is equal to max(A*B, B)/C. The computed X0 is 13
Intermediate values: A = 20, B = 29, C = 44.0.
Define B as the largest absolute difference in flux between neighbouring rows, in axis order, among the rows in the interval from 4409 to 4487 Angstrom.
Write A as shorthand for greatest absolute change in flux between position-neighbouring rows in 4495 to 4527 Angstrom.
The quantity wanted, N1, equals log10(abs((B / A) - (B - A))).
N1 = -0.03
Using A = 1.2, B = 1.6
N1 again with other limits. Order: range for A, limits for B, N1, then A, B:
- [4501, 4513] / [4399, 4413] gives 0.00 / 1.2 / 1.2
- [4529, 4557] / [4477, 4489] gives 0.02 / 1.0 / 2.2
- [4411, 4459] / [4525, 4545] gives 0.11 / 1.6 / 0.8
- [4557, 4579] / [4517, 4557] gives 0.04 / 1.4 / 1.0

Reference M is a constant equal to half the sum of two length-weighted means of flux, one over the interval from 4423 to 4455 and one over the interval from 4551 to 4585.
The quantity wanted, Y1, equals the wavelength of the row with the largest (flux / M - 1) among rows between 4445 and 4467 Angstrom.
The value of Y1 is 4450.0 Angstrom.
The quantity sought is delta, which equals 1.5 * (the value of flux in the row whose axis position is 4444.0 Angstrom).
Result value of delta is 13.9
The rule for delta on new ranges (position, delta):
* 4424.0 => 13.7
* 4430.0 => 13.7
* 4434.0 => 14.2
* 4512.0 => 16.2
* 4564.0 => 14.9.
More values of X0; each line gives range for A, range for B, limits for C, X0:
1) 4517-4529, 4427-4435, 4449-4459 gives 49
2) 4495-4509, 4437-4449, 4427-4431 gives 203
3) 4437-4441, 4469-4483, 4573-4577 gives 60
